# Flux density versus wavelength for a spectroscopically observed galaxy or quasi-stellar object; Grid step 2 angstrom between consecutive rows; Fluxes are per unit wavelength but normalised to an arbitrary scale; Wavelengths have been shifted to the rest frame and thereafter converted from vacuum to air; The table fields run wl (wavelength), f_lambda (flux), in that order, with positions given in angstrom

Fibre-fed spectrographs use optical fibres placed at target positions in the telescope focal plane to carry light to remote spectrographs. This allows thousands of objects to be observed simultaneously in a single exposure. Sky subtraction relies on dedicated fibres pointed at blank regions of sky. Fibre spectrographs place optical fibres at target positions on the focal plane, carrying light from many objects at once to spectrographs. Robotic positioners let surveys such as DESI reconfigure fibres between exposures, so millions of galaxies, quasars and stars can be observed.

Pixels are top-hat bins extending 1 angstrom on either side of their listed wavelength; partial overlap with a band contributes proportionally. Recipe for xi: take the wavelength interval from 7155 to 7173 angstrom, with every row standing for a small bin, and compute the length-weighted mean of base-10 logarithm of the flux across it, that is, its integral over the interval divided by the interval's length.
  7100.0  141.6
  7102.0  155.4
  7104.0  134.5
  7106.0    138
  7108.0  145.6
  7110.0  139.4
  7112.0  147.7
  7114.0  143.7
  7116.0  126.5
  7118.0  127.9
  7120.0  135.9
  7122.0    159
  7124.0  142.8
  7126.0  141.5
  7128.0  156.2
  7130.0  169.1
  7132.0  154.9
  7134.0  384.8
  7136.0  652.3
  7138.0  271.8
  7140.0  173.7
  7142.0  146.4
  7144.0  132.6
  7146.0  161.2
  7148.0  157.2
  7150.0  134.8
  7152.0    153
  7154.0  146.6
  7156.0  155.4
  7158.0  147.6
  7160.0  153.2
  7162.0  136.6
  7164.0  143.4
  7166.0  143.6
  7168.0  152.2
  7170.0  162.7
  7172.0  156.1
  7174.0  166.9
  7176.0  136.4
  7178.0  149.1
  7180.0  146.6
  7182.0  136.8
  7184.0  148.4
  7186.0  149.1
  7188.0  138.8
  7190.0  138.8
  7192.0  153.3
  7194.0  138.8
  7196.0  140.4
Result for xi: 2.18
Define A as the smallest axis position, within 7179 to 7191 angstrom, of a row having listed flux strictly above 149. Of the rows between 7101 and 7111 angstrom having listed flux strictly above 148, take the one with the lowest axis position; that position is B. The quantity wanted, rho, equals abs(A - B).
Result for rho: 84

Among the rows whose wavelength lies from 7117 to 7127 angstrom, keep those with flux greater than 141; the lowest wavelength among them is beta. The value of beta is 7122.0 angstrom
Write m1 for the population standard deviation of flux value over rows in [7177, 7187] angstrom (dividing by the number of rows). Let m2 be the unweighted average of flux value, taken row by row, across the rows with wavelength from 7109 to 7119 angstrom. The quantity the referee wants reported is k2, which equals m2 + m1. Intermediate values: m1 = 5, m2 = 137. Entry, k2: 142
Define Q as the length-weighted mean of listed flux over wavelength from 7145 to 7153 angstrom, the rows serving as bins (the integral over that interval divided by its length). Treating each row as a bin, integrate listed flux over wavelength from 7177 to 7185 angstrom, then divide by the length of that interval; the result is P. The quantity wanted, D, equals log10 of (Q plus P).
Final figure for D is 2.47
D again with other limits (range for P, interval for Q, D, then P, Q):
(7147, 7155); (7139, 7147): 2.48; 148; 153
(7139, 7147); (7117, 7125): 2.47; 153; 141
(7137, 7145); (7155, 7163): 2.52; 181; 148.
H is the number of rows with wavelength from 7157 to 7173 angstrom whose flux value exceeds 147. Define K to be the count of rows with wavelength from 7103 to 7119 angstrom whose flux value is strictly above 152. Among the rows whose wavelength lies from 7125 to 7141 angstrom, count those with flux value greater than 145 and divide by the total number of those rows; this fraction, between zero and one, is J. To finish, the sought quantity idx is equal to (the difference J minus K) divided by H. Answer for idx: 0.2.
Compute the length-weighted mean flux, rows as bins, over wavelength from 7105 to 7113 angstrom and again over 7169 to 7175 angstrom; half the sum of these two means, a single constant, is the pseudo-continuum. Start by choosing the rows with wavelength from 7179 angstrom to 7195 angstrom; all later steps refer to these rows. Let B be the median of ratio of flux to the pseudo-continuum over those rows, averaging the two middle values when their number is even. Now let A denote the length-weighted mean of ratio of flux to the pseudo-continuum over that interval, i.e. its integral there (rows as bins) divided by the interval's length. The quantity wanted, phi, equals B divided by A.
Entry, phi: 0.99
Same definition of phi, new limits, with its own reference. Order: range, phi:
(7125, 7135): 0.78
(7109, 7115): 1.00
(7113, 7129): 1.00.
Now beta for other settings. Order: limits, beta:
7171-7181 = 7172.0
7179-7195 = 7180.0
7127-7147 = 7128.0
